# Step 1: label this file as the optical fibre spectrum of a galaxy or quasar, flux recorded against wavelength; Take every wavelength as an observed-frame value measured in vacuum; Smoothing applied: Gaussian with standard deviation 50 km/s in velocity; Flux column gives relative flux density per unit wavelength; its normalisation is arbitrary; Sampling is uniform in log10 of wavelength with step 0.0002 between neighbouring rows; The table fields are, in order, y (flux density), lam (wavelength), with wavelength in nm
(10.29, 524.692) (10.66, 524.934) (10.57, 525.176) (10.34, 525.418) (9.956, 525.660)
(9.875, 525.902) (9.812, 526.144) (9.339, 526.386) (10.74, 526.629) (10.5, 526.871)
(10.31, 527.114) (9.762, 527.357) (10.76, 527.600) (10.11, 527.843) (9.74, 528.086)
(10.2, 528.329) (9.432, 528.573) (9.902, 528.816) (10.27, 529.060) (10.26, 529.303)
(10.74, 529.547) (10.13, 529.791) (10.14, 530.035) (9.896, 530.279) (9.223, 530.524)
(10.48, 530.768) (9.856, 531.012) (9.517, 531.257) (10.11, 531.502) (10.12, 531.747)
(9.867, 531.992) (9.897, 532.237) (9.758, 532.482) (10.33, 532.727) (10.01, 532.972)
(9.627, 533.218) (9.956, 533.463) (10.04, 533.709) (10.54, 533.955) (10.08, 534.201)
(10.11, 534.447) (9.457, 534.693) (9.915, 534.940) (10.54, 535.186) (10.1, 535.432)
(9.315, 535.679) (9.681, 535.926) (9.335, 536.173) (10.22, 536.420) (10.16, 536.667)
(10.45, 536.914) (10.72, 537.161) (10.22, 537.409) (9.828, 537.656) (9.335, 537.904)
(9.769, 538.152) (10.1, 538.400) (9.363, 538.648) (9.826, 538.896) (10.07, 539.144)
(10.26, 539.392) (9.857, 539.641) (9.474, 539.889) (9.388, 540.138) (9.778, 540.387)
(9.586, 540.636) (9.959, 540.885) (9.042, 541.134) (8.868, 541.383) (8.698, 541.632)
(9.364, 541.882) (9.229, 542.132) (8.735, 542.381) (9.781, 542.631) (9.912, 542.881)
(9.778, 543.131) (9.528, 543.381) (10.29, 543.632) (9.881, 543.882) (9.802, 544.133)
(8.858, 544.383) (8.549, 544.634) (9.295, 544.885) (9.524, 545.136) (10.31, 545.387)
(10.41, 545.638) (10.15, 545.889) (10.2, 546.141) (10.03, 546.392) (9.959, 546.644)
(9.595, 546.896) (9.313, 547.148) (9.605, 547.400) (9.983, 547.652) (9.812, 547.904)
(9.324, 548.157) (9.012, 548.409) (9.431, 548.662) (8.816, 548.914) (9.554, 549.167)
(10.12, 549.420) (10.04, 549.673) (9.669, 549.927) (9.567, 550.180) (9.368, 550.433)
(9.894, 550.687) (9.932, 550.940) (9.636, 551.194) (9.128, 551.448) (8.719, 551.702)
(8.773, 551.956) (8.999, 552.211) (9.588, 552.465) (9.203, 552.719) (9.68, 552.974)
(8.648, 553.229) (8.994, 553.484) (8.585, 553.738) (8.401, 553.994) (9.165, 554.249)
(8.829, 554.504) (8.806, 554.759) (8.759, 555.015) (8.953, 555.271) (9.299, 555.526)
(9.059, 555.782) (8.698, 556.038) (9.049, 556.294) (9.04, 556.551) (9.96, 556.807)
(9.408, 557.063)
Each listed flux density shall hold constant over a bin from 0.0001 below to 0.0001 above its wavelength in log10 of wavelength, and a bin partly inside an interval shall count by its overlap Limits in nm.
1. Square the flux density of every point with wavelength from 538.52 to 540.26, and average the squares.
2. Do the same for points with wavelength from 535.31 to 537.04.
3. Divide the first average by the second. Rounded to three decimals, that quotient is 0.970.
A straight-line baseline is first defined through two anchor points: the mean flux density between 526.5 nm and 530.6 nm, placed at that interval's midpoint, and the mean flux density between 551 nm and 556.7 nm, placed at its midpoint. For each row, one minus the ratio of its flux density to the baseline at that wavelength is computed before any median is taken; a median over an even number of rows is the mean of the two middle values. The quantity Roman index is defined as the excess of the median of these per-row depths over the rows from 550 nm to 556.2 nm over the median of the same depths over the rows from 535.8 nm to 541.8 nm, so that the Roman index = 0.012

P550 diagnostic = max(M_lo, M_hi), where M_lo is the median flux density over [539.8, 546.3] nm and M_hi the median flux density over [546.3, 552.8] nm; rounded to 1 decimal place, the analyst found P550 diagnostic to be 9.6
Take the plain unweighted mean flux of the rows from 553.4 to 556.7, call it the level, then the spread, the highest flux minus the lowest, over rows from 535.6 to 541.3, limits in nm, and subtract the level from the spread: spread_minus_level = -7.2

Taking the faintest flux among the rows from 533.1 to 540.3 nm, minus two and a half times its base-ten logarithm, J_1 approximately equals -2.42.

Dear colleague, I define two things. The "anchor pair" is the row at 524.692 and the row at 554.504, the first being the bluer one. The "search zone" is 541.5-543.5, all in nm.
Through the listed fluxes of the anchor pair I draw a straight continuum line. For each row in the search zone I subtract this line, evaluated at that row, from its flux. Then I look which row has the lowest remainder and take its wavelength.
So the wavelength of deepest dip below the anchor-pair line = 541.632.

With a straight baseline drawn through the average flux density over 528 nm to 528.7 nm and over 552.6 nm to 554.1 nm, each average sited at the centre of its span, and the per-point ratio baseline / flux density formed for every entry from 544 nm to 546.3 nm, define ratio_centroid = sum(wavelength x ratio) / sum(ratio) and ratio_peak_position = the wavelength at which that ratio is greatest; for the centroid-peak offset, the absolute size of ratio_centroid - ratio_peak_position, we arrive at 0.47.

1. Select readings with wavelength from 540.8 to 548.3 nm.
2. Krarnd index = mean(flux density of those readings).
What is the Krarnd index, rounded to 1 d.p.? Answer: 9.6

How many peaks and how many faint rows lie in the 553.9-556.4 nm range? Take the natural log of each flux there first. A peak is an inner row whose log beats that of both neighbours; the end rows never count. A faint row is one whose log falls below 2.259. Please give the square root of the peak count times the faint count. 4.5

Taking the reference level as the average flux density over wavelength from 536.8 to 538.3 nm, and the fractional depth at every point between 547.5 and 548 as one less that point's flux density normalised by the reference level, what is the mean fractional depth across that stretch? 0.016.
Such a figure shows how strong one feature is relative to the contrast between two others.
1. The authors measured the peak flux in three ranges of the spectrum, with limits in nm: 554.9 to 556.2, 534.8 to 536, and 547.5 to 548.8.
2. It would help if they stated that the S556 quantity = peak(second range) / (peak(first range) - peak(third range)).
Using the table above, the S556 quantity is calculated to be -15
